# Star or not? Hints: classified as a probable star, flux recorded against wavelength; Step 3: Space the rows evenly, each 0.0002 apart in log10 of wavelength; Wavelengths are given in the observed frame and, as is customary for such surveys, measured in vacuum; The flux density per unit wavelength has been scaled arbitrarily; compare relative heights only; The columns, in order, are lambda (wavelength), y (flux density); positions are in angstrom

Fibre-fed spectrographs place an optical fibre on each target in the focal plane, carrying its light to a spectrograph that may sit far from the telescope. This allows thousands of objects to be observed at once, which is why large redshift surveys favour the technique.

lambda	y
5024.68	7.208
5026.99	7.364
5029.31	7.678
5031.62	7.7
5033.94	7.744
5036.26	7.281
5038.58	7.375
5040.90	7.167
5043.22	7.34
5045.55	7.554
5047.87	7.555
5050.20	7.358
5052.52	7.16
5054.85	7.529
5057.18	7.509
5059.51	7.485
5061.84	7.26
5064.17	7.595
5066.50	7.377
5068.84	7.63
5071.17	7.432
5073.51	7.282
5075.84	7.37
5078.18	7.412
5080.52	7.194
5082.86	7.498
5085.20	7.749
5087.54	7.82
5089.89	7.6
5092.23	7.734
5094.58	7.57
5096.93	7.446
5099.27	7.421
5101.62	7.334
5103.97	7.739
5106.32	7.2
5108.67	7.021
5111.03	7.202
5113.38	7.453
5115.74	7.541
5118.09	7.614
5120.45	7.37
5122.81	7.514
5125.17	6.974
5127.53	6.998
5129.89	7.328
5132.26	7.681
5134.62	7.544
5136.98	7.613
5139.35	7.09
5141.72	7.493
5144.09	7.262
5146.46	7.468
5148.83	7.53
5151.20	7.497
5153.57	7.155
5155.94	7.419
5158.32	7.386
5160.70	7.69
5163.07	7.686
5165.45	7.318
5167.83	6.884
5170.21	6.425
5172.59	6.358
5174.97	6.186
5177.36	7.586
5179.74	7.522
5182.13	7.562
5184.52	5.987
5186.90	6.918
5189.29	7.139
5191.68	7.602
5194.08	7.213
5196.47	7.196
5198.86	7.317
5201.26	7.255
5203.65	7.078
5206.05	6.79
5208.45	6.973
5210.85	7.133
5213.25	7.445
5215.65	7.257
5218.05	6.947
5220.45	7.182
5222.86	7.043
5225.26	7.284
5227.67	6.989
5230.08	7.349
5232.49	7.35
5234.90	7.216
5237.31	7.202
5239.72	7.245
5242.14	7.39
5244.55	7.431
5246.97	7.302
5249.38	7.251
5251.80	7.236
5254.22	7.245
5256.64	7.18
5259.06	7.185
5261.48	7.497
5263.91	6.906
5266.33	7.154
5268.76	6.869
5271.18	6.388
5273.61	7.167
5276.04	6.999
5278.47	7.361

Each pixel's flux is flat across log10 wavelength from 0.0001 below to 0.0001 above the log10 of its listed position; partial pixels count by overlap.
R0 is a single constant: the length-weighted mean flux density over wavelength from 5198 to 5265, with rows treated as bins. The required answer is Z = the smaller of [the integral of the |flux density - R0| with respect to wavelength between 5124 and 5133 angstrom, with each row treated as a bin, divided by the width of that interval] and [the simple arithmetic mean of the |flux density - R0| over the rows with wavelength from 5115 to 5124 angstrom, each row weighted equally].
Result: 0.25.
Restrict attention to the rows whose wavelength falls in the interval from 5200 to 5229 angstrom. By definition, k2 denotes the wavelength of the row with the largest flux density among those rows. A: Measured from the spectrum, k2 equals 5213.25 angstrom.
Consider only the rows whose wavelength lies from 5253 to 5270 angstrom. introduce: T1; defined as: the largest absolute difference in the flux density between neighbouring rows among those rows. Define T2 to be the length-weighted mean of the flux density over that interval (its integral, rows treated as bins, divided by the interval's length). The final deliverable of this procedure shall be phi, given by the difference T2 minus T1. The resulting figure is 6.56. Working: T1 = 0.6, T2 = 7.15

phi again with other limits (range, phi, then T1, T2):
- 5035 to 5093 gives 7.08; 0.4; 7.45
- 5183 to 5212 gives 6.12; 0.9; 7.06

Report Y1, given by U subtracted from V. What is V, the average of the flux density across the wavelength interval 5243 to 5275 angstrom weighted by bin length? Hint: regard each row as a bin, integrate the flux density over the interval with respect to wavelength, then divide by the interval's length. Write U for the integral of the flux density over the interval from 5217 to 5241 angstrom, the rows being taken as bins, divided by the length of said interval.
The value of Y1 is 0.0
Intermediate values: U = 7.18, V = 7.14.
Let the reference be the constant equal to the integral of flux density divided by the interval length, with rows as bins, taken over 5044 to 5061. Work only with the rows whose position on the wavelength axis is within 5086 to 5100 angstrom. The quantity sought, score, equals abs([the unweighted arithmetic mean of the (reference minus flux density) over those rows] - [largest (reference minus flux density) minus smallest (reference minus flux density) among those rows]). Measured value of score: 0.56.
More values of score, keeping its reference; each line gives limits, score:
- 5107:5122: 0.52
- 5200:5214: 0.33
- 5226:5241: 0.14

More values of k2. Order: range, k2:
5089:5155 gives 5103.97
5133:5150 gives 5136.98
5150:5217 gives 5160.70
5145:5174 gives 5160.70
